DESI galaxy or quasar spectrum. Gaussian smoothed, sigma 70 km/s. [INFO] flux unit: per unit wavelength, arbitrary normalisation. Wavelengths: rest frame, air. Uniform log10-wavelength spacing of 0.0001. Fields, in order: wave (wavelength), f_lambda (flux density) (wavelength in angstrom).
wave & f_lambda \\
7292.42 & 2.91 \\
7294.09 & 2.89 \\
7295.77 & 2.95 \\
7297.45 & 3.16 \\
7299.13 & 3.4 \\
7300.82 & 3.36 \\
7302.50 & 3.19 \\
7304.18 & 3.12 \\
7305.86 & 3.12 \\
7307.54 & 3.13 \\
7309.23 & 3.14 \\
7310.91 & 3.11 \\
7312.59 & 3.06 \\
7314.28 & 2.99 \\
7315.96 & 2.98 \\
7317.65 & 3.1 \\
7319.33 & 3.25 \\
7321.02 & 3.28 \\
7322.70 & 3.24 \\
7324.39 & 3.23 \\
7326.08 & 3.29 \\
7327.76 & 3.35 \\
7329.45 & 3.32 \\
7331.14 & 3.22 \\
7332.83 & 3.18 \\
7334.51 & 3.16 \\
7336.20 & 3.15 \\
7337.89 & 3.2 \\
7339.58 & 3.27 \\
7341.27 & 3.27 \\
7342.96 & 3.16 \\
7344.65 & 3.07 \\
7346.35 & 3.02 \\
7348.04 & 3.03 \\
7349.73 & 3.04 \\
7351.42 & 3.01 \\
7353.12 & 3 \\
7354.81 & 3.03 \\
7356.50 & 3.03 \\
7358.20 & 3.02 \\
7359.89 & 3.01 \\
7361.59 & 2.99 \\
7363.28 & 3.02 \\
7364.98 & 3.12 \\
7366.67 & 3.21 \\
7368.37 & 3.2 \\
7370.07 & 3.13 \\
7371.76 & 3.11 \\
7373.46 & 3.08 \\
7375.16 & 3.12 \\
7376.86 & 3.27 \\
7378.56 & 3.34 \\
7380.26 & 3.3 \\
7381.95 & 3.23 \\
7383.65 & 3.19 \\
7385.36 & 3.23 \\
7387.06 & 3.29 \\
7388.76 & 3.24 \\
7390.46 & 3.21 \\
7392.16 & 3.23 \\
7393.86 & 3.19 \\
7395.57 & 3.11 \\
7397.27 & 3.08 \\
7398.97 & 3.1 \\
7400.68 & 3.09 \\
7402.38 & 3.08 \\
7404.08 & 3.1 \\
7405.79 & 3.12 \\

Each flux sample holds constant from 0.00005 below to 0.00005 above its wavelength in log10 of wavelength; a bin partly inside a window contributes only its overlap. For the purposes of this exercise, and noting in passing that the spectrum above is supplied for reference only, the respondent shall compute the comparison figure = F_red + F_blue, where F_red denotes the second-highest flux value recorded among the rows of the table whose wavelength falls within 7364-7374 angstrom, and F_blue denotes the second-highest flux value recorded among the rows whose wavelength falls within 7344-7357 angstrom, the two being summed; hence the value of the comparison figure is 6.24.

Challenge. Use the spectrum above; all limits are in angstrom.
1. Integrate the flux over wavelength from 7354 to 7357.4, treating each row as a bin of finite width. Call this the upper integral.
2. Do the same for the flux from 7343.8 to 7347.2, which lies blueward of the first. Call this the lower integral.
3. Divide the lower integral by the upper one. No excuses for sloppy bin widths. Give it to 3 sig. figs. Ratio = 1.00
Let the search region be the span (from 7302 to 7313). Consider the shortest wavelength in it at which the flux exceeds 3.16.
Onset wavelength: 7302.50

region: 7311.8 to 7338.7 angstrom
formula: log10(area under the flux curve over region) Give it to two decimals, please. 1.93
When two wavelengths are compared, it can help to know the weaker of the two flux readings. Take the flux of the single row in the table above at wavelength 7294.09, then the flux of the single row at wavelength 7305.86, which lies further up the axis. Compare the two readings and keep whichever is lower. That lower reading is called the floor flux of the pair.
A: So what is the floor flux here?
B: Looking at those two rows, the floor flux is 2.89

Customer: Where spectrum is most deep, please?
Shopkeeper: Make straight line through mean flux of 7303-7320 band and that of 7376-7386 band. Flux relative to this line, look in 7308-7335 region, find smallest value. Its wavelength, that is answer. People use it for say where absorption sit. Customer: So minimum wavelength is 7315.96 angstrom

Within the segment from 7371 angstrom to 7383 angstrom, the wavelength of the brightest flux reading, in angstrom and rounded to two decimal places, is 7378.56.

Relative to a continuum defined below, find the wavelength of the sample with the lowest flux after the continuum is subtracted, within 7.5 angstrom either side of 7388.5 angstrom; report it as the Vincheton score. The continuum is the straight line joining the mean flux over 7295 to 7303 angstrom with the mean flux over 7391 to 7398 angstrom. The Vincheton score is 7395.57 angstrom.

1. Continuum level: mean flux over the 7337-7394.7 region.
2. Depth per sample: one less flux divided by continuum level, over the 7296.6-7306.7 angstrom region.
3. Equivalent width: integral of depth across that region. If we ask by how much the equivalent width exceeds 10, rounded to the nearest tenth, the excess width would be -10.3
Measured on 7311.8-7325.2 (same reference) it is -10.0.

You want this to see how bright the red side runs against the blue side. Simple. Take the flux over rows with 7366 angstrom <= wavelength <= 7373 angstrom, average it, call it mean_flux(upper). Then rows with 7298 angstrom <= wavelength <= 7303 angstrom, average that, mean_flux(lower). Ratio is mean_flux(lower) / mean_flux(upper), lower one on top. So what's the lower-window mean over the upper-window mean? 1.05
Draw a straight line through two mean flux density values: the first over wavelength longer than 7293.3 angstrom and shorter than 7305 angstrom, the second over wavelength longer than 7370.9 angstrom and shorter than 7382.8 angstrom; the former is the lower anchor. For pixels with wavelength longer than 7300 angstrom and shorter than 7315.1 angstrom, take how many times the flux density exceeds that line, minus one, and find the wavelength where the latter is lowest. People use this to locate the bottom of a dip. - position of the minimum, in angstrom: 7314.28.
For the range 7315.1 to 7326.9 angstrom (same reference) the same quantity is 7315.96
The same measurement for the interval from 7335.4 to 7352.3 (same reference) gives 7351.42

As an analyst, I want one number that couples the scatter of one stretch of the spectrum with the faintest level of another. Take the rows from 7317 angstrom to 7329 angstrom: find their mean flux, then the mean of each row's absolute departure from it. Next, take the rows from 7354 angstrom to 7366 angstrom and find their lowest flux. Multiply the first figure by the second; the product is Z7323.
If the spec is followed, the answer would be 0.15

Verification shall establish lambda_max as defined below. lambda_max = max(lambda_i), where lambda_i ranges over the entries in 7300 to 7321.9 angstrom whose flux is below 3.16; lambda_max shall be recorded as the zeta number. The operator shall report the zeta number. 7317.65 angstrom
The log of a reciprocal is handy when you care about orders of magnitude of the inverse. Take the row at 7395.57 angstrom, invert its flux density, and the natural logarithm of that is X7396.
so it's -1.13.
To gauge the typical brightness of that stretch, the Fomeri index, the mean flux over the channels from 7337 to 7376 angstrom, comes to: 3.09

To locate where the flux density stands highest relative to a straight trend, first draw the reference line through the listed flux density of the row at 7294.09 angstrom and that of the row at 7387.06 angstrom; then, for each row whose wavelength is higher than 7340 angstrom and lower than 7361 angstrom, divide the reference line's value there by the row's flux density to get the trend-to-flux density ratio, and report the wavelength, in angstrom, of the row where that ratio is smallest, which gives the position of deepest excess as 7341.27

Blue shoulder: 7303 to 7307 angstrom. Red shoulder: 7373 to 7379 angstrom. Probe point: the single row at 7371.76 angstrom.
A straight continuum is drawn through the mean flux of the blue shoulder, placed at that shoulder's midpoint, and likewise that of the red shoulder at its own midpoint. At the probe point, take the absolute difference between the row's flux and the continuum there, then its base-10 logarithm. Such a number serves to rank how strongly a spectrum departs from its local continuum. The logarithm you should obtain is -1.1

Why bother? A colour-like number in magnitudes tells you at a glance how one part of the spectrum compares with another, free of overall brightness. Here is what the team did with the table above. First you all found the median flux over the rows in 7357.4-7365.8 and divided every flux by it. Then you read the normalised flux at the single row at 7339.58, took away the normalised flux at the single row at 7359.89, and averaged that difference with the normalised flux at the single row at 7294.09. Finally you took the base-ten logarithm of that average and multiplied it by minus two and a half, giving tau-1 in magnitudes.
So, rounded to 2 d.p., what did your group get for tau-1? 0.71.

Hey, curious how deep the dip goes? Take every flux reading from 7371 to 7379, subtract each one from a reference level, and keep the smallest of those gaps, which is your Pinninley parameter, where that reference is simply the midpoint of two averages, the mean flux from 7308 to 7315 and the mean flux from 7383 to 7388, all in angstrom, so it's -0.18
